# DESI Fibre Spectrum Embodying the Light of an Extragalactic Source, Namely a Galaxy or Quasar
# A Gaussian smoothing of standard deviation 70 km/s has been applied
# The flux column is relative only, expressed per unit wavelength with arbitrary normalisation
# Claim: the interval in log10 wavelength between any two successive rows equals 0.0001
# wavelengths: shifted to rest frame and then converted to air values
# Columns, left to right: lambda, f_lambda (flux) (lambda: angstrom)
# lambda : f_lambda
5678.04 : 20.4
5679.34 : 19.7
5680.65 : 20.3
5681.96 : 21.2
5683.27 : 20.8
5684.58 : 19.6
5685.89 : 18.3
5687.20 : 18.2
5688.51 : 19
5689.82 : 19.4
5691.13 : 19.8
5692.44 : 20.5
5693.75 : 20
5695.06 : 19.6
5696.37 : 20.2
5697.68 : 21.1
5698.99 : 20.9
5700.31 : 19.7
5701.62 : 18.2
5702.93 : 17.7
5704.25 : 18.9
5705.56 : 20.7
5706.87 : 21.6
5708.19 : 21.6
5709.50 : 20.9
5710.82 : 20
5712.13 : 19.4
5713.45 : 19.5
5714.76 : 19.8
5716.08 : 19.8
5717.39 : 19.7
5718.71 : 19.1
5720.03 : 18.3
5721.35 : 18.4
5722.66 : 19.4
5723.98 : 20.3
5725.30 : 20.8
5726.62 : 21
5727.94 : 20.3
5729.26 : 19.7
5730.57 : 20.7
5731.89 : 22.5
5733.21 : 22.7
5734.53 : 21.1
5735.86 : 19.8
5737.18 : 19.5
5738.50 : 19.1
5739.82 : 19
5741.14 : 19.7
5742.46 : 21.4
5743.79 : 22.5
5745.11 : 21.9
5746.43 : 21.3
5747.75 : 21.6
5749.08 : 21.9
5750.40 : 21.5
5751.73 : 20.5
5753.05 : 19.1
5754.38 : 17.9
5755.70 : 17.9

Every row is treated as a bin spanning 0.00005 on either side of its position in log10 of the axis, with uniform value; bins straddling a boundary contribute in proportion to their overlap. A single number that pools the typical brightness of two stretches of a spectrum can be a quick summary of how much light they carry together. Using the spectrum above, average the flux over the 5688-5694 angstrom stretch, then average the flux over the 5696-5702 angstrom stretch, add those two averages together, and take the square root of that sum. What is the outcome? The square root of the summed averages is 6.31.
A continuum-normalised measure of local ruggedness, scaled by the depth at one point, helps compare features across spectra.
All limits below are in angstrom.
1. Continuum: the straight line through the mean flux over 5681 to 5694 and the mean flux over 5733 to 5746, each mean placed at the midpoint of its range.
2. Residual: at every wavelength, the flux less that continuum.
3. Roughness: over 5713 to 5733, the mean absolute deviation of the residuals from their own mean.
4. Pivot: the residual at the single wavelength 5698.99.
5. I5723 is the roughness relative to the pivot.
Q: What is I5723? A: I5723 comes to 0.7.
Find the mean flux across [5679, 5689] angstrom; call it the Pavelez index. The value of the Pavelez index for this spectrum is 19.6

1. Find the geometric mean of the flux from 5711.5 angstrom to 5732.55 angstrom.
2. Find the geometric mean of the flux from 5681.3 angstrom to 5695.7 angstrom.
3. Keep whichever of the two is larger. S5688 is 19.9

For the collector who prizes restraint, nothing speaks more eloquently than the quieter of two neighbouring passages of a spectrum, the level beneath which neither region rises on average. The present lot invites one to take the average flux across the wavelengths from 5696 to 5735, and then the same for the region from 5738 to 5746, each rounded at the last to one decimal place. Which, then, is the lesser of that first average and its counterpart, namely 20.1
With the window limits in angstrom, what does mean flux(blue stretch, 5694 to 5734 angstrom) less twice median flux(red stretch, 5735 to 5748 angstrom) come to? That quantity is -21.0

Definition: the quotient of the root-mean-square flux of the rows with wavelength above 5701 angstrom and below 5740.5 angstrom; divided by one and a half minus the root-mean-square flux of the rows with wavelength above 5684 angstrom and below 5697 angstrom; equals -1.11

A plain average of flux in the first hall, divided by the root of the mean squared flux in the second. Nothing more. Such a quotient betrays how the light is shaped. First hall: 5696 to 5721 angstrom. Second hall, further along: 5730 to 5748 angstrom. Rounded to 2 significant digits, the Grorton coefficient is 0.95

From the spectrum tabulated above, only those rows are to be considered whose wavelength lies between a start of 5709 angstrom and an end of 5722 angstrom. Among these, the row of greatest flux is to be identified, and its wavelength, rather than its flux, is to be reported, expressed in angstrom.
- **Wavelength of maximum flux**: 5709.50 angstrom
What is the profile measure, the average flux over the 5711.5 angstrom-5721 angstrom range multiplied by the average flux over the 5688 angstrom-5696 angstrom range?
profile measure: 382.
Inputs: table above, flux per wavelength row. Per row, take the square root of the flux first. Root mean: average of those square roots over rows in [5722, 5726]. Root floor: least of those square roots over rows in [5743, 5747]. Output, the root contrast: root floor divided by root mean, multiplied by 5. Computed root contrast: 5.14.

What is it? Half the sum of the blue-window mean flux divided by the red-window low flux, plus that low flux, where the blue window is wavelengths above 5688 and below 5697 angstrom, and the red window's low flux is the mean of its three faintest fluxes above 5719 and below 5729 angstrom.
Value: 9.9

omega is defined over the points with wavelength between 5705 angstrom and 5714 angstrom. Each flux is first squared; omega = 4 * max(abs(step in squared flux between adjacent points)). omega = 152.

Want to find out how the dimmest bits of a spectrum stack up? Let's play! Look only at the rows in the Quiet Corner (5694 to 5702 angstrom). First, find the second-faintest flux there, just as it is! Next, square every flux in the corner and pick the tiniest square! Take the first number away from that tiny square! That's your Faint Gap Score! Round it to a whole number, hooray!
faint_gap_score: 312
